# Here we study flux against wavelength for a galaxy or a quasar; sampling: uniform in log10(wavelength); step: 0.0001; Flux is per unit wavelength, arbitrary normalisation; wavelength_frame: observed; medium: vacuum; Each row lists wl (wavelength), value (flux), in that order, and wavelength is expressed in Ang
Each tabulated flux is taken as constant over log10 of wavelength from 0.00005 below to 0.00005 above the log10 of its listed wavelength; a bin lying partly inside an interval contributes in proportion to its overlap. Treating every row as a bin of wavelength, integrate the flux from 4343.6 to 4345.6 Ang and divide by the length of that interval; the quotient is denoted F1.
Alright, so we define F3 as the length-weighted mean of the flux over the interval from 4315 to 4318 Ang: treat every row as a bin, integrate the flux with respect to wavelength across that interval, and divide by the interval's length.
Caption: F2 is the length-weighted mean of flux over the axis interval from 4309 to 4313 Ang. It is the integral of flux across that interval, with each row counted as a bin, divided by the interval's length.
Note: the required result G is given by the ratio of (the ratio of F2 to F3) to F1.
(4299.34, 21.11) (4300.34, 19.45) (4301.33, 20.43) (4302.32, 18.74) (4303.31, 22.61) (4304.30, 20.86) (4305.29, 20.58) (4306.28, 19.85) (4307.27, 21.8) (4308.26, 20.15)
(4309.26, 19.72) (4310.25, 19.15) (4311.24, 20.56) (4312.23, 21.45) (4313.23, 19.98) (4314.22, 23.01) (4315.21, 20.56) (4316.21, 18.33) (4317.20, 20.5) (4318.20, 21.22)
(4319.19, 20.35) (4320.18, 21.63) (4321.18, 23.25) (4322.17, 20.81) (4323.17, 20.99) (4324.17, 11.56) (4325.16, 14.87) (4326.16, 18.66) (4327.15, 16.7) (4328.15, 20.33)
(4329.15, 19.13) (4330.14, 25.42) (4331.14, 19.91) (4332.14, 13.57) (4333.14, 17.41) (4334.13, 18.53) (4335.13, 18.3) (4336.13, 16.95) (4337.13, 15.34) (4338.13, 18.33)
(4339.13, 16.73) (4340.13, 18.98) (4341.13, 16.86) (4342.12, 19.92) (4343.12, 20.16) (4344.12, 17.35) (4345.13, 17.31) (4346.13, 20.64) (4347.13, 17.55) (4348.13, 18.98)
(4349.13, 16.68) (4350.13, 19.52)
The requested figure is 0.059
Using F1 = 17.3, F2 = 20.2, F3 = 19.8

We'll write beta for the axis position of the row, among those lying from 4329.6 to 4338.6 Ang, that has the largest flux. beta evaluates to 4330.14 Ang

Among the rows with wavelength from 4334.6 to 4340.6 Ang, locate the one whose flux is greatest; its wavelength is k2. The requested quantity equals 4340.13 Ang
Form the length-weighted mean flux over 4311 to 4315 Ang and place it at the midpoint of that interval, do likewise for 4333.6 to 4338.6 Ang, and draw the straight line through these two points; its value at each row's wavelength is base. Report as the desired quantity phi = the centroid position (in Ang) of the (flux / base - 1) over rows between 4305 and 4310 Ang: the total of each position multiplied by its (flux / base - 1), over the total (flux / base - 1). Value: 4307.3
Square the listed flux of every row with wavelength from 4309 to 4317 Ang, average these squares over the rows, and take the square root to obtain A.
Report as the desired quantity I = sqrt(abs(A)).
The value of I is 4.52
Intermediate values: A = 20.4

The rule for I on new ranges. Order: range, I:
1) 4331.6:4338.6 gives 4.12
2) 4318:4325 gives 4.50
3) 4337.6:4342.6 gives 4.27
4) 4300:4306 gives 4.53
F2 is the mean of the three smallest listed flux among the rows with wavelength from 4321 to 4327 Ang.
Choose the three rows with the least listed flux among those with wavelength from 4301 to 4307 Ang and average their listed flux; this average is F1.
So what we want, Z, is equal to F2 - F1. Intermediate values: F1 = 19.7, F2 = 15.0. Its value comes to -5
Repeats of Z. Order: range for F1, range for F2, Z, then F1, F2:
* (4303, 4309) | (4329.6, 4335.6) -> -4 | 20.2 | 16.4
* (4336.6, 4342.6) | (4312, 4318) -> 3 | 16.3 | 19.6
